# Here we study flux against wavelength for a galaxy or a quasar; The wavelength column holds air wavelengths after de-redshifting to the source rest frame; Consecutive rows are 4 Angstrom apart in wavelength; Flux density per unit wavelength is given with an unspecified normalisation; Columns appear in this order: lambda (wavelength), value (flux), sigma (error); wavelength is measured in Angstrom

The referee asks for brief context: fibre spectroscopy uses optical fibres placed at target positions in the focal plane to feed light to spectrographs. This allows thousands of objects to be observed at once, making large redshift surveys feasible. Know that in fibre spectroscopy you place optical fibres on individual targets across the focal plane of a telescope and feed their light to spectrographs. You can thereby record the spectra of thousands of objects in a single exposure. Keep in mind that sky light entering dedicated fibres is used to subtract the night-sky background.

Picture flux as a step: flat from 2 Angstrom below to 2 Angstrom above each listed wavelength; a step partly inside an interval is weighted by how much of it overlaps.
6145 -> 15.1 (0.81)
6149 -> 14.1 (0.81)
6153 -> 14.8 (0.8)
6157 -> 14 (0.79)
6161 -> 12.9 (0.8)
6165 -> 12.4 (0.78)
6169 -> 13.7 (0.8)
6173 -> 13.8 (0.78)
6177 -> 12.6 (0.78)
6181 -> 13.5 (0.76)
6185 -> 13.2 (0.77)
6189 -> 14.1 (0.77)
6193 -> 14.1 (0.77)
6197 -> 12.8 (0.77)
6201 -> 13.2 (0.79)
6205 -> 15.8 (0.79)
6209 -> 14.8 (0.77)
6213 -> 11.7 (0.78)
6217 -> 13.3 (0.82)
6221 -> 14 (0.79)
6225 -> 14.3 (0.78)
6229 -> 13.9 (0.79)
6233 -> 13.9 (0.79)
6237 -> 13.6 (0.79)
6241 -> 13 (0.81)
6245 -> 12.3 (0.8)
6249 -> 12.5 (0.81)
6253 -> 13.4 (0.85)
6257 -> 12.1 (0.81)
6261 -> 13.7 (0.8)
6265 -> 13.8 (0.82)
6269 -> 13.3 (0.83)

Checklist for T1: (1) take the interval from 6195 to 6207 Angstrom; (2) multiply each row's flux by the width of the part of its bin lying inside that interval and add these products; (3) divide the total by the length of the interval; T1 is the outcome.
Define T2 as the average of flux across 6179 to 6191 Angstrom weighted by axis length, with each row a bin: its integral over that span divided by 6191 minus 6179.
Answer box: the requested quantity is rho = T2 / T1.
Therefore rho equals 0.98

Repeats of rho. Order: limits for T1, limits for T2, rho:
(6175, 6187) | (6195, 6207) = 1.06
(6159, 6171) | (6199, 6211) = 1.12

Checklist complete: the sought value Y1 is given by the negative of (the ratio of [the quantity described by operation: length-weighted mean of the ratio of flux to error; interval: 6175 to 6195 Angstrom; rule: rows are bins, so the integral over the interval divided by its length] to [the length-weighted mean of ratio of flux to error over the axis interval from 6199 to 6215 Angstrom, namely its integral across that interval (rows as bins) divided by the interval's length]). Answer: -0.99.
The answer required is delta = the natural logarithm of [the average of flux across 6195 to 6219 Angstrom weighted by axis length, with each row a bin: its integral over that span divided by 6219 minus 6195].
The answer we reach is 2.610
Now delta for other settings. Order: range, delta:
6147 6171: 2.614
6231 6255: 2.574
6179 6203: 2.601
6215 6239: 2.627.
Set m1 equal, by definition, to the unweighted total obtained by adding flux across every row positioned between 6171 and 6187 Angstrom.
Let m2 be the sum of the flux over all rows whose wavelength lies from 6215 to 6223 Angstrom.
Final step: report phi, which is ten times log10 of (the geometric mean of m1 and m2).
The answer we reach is 15.8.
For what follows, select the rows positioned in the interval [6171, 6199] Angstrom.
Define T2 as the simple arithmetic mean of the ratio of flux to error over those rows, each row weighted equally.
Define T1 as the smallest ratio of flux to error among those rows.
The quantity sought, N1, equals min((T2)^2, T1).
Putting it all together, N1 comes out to 16.15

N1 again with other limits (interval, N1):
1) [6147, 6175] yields 15.90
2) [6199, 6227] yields 15.00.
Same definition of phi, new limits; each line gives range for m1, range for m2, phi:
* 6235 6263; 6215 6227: 17.9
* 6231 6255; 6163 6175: 17.5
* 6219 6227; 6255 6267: 15.2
